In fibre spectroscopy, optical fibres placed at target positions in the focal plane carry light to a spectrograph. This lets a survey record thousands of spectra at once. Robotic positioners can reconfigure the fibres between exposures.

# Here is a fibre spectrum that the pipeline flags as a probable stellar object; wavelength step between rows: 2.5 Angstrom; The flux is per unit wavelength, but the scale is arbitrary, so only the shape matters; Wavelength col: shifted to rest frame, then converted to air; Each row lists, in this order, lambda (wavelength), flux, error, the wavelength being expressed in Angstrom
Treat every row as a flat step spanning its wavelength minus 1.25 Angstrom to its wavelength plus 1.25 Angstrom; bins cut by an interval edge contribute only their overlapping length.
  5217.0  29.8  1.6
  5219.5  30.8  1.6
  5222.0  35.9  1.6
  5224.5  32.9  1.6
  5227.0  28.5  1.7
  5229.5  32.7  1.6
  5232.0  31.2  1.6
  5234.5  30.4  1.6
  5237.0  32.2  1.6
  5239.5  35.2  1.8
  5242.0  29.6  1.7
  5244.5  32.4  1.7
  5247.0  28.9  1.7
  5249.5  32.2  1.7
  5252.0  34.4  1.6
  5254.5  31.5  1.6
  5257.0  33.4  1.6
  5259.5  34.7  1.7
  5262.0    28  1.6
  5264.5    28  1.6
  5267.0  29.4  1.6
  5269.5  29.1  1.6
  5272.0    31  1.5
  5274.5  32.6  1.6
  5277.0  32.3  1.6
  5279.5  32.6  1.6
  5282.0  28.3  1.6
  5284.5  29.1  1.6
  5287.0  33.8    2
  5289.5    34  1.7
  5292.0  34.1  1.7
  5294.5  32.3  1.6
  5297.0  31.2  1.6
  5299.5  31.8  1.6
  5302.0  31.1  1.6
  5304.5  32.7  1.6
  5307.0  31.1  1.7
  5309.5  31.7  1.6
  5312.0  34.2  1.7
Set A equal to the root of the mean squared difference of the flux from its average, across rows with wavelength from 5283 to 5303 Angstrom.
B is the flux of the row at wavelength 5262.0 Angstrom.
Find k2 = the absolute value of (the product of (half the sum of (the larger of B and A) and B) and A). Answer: 46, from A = 1.64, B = 28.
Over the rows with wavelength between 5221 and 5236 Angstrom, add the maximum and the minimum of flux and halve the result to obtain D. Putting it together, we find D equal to 32.2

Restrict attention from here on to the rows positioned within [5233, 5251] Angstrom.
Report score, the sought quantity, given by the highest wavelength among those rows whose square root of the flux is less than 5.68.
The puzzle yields 5249.5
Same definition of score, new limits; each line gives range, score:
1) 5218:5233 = 5232.0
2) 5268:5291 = 5284.5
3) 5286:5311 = 5309.5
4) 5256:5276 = 5272.0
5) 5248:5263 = 5262.0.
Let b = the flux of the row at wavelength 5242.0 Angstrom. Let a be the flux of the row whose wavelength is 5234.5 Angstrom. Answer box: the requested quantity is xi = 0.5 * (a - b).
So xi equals 0.4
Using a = 30.4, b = 29.6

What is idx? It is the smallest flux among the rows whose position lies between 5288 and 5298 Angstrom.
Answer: 31.2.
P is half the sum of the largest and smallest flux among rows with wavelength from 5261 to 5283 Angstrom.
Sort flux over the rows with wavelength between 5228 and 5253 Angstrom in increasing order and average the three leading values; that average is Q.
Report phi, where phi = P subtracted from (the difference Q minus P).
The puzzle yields -31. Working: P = 30.3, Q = 29.6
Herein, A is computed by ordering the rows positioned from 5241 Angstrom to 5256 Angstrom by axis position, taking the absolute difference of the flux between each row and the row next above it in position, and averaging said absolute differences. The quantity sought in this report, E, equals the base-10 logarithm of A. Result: 0.47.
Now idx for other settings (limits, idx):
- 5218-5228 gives 28.5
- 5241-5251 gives 28.9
